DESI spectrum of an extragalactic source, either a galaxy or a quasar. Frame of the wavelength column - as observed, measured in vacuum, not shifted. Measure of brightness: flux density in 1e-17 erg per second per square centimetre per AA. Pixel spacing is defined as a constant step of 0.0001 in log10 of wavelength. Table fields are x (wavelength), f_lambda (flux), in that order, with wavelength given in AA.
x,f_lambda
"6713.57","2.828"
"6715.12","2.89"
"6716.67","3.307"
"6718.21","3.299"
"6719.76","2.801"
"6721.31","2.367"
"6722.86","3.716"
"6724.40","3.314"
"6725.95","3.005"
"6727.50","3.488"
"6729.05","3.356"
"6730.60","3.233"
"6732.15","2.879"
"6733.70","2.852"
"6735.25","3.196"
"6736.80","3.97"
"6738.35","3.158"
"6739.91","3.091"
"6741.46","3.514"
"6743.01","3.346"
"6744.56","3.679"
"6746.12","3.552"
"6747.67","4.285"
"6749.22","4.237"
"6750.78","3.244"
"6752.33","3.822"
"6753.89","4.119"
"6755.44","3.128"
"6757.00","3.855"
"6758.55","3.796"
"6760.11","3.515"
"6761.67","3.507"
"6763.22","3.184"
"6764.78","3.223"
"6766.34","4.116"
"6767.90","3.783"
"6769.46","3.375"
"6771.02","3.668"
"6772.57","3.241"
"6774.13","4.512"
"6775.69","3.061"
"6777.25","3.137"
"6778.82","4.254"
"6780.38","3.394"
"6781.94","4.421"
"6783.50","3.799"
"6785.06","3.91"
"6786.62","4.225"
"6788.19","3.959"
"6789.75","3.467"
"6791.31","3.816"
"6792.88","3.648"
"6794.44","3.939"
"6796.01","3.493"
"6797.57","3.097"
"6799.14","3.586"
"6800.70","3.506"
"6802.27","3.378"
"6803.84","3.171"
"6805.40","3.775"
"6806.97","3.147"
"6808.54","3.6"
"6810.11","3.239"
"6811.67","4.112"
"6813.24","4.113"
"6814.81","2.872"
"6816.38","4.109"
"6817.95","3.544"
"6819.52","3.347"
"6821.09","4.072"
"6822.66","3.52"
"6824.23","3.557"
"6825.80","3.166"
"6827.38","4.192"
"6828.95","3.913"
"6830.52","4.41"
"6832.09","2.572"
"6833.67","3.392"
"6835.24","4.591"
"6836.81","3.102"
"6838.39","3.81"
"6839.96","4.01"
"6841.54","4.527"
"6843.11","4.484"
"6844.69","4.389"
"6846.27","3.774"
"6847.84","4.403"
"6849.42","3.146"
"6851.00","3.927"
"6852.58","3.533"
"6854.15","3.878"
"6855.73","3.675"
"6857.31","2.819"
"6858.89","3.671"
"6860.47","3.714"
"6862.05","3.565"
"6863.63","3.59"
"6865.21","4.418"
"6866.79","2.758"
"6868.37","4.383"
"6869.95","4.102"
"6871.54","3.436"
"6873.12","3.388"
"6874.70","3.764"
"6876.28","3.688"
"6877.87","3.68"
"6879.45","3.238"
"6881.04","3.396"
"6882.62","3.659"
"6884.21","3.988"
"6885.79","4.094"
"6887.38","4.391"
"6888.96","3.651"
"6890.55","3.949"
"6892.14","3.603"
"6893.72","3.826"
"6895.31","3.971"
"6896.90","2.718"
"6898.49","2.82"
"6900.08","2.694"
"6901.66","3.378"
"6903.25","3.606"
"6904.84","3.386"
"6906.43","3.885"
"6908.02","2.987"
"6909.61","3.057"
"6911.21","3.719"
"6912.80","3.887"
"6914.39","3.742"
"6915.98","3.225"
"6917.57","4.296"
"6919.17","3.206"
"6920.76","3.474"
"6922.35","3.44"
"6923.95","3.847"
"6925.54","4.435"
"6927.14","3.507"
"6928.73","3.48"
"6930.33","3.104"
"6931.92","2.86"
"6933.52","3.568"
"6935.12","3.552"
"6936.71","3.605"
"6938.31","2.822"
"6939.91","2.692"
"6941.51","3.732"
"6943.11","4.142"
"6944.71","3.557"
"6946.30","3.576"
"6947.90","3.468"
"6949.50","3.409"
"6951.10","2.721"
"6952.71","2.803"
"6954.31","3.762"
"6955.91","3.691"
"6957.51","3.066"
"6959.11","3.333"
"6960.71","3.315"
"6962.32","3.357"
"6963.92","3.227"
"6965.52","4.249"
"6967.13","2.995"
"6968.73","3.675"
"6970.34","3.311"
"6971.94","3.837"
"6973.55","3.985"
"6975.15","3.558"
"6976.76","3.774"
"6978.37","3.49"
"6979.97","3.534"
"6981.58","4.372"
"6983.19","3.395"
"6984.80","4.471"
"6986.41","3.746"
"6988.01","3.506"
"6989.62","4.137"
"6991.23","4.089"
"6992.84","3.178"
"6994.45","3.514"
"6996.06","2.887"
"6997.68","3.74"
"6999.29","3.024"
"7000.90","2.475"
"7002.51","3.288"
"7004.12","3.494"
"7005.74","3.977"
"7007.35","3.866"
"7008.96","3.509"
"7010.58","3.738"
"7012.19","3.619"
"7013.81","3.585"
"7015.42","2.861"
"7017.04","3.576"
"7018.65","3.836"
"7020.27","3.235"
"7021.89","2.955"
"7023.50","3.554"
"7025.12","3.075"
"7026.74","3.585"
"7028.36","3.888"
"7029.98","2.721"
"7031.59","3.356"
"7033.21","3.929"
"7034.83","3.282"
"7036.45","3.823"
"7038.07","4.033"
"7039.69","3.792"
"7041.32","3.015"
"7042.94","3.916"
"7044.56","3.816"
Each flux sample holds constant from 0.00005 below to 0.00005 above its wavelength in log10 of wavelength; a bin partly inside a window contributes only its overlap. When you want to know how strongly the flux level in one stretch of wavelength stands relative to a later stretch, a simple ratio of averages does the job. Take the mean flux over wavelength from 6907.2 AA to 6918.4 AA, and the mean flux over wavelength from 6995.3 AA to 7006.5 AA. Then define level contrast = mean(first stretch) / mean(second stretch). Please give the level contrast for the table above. 1.09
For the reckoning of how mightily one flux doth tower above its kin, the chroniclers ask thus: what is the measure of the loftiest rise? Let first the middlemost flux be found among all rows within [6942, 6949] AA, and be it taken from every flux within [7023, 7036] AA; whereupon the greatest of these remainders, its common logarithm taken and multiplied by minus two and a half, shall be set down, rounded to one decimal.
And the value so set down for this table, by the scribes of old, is 1.1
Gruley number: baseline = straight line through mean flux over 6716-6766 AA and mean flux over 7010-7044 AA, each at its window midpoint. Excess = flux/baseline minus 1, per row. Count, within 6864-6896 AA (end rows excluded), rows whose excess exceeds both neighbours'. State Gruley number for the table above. 4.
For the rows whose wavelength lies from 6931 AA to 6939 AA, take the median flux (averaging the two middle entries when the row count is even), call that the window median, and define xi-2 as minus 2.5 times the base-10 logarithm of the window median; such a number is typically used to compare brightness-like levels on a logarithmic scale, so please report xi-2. -1.38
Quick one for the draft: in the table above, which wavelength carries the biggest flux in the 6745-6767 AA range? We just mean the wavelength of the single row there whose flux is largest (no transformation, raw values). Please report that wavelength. 6747.67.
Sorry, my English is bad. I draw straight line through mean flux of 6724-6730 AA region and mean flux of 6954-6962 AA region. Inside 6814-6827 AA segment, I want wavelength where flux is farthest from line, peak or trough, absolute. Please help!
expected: 6816.38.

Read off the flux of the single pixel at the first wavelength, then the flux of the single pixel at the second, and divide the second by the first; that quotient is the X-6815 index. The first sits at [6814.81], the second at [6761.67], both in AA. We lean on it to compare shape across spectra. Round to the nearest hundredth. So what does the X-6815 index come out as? 1.22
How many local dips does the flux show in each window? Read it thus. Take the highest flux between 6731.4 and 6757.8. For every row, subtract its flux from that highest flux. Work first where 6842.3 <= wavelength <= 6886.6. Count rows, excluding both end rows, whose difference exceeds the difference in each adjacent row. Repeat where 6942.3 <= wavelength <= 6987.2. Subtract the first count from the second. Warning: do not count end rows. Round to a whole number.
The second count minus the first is 2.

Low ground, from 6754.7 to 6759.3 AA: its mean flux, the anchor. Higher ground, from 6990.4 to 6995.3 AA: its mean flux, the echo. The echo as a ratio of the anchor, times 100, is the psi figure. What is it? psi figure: 100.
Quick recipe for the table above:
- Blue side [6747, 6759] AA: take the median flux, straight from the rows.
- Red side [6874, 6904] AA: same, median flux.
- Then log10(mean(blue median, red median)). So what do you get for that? 0.574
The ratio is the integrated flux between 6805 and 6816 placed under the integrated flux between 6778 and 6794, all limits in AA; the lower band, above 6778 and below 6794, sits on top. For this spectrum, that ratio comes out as 1.6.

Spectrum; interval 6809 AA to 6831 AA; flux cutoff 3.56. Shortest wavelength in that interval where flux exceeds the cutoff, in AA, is 6811.67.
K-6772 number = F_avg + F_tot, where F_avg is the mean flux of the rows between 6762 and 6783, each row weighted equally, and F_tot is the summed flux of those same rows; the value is 51.0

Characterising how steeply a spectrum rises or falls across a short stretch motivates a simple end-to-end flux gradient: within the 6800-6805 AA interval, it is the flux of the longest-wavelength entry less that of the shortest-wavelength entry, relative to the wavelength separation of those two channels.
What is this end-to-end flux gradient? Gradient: -0.11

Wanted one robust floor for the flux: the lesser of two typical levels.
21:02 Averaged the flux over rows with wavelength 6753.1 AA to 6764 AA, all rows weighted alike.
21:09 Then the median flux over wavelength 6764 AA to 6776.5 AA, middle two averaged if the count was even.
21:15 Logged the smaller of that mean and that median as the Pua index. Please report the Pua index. 3.52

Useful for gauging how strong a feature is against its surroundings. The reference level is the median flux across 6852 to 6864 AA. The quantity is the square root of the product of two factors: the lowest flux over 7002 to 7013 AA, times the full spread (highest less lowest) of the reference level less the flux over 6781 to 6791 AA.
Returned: 1.8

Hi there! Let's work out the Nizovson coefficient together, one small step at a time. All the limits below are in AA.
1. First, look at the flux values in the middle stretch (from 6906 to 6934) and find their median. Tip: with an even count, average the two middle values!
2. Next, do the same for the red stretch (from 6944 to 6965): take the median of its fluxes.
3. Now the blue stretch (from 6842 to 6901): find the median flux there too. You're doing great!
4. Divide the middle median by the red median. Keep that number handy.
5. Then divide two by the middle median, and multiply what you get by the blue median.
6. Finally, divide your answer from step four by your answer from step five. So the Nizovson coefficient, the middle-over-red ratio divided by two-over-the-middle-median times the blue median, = 0.49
